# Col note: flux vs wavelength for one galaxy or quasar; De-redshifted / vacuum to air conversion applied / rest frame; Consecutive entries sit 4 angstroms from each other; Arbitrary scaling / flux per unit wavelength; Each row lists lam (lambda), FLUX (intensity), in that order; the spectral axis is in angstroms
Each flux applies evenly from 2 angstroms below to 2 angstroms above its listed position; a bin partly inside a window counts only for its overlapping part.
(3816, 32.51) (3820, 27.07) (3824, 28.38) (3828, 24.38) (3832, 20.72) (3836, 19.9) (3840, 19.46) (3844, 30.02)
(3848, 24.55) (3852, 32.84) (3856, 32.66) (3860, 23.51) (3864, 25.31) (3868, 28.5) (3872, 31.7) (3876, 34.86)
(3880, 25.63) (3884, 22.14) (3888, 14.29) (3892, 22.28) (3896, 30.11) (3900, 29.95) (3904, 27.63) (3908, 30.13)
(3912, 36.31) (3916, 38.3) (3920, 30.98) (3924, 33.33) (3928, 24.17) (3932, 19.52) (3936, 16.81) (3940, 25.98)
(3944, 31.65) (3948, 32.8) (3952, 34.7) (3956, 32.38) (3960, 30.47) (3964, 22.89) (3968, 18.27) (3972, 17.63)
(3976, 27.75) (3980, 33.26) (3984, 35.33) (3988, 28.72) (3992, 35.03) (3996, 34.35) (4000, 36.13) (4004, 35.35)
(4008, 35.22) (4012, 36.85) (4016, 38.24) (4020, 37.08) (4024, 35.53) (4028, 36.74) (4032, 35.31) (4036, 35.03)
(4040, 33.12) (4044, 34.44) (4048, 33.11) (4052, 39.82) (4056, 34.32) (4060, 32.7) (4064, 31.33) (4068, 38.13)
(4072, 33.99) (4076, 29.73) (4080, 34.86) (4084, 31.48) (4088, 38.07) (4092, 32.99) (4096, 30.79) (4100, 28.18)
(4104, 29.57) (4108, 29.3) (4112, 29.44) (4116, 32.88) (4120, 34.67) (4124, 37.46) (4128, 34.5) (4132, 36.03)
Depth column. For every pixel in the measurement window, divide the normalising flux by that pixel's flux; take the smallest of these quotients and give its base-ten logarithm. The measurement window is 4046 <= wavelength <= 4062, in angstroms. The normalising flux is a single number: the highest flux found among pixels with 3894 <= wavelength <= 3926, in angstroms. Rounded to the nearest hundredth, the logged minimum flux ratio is -0.02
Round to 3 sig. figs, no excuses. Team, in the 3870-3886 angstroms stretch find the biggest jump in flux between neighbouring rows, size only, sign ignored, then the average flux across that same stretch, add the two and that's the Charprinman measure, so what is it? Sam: 37.8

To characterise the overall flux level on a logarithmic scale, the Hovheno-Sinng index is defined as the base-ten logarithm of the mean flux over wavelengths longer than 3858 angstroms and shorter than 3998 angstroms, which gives 1.45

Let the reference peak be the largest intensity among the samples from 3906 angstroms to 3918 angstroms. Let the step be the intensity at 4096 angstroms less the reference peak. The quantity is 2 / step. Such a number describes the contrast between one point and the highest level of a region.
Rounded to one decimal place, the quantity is -0.3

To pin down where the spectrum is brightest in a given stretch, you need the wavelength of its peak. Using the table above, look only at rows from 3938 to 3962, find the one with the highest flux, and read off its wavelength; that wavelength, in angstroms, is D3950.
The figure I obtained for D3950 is 3952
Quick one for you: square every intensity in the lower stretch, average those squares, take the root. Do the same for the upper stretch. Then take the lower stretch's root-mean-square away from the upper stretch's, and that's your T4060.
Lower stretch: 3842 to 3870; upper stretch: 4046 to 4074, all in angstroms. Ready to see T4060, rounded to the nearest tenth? 6.5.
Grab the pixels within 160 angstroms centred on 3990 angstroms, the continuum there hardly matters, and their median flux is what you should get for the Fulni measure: 34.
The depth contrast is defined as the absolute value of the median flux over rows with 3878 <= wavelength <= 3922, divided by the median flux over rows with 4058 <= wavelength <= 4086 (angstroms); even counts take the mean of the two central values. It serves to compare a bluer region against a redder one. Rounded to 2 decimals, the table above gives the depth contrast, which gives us 0.92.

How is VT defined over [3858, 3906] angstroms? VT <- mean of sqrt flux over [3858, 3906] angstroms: 5.1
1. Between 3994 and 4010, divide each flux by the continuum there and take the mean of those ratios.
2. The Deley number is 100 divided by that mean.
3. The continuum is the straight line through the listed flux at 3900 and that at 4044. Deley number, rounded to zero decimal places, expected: 94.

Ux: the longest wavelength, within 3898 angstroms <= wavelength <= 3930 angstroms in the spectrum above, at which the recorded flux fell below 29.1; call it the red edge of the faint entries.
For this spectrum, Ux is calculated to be 3928 angstroms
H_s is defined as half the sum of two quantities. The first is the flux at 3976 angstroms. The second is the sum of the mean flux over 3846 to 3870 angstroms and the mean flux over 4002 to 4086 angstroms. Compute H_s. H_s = 45.3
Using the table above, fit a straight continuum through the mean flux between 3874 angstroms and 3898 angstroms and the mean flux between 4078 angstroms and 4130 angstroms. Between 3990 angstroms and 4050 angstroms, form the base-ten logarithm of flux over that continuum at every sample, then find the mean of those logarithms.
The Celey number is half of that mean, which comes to 0.039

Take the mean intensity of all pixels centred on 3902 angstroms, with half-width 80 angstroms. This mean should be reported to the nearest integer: 27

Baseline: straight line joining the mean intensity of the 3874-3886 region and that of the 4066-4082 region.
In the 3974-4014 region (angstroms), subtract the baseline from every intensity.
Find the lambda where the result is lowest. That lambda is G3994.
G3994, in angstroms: 3976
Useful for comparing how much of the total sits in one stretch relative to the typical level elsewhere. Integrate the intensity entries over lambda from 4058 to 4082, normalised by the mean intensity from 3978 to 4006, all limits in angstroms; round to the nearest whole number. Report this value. 24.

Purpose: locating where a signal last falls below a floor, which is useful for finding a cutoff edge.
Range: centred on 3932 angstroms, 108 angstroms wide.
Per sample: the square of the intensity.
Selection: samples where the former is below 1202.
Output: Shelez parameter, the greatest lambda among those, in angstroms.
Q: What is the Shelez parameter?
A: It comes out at 3980 angstroms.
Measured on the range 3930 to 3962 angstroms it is 3960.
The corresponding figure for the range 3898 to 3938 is 3936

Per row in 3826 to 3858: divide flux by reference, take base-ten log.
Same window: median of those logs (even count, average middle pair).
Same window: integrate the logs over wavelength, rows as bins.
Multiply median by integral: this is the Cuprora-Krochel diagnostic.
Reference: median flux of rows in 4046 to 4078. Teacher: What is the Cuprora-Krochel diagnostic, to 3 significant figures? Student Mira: 0.558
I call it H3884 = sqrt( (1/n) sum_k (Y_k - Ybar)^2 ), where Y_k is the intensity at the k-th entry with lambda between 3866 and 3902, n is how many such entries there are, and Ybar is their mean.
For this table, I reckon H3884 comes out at 5.9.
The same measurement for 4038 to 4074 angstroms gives 2.6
